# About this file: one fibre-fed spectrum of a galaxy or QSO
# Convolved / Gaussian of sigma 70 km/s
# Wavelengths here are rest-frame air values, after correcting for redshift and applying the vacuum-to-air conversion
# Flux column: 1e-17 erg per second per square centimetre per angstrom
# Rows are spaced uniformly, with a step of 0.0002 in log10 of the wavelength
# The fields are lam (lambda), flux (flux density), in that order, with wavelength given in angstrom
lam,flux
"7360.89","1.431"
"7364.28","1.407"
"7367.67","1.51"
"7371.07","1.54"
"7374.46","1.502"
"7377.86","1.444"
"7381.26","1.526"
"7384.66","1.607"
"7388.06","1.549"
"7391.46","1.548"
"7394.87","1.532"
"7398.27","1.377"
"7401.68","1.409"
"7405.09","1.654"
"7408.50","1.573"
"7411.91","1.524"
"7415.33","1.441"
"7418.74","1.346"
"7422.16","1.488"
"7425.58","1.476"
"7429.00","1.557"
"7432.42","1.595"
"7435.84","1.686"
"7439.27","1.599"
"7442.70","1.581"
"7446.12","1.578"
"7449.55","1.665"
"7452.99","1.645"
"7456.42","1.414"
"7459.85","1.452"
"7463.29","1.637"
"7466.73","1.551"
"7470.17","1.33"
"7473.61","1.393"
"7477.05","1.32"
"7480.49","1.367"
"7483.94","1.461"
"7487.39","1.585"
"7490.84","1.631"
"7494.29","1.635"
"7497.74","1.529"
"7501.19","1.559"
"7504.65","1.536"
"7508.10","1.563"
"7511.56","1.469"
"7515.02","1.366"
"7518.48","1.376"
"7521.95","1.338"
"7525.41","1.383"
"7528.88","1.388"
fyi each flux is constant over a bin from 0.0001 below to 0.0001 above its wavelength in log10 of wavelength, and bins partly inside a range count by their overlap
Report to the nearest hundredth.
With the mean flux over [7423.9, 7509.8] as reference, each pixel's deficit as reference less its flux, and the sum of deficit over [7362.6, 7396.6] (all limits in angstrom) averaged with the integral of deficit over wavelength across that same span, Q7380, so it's 0.38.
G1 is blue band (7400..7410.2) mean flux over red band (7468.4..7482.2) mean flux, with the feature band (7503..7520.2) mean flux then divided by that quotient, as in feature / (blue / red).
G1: 1.28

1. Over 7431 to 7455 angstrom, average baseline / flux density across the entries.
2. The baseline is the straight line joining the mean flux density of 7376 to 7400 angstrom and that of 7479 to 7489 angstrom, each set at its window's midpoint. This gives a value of 0.92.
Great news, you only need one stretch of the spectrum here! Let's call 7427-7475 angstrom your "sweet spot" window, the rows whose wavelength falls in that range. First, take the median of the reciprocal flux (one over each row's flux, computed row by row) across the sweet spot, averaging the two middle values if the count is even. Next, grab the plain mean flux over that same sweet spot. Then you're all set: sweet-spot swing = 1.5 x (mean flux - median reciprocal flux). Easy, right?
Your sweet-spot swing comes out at 1.37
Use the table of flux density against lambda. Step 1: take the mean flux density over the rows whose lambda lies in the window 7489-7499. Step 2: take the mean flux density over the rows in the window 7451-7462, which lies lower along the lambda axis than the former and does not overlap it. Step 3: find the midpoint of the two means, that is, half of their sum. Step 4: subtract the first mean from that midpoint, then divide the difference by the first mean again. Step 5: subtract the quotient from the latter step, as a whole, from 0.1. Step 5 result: 0.13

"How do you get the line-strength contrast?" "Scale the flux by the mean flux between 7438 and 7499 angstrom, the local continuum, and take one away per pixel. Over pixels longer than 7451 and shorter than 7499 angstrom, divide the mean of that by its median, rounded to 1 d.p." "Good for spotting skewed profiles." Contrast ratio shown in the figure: 0.9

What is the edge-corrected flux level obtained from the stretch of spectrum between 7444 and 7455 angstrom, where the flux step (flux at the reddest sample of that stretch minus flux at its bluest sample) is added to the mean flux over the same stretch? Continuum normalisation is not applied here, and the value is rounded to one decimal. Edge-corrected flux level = 1.7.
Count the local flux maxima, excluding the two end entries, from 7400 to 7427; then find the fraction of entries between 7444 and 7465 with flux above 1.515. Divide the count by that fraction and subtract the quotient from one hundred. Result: 97.0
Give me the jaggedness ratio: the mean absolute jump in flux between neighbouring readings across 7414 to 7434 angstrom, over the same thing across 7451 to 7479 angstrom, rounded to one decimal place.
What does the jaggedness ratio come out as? 0.6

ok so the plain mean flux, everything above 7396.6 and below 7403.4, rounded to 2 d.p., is 1.39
